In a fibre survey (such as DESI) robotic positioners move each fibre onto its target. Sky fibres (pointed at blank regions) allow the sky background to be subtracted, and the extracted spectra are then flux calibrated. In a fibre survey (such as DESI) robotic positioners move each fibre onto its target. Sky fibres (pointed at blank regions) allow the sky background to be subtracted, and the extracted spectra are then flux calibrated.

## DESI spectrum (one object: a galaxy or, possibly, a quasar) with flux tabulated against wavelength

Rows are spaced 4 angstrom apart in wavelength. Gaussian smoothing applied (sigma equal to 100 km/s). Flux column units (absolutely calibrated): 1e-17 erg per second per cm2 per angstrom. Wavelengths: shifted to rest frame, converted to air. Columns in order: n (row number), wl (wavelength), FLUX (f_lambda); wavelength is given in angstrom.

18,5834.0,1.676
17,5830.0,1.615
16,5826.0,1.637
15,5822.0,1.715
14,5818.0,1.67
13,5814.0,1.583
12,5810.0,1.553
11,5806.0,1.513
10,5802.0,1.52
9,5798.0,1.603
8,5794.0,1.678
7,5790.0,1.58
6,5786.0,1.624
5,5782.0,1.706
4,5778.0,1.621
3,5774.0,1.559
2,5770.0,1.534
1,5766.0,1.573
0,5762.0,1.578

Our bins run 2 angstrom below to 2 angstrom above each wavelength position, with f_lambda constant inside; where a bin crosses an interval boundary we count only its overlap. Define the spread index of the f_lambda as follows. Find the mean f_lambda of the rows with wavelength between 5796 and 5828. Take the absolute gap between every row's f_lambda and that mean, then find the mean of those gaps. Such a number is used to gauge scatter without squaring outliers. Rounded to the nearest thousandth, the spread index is 0.057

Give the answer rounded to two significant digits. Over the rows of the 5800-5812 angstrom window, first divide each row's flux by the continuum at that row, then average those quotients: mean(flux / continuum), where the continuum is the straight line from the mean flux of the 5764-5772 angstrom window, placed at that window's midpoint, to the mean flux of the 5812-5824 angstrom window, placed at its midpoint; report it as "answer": 0.94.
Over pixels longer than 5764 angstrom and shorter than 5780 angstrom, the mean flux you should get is 1.57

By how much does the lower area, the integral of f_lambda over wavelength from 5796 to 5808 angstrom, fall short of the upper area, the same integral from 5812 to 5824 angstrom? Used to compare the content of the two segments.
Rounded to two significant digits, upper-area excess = 1.3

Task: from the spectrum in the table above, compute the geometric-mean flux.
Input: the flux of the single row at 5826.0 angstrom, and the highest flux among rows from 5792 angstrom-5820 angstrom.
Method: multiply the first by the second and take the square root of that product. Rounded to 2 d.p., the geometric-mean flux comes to 1.66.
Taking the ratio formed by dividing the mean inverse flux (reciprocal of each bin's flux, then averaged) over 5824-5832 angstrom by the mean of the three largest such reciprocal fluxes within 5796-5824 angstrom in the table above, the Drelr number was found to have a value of 0.94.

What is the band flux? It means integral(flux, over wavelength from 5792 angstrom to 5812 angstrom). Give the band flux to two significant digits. 31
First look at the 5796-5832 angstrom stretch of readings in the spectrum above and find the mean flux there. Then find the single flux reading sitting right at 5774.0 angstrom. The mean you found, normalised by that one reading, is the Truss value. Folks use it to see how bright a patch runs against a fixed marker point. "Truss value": 1.027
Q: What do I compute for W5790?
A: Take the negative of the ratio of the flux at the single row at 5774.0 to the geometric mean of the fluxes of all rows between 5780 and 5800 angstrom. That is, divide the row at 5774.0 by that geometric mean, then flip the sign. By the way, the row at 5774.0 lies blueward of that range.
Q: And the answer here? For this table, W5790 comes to -0.95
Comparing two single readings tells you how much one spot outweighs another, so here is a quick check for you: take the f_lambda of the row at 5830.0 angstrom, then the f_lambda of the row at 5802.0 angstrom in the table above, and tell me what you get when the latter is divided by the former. 0.94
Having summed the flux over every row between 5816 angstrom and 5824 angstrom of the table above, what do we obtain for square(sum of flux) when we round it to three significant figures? 11.5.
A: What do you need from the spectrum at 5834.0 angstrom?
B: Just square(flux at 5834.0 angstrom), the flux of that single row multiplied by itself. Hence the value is 2.81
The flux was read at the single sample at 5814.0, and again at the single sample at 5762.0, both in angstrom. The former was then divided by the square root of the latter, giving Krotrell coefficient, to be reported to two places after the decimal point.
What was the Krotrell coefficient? 1.26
